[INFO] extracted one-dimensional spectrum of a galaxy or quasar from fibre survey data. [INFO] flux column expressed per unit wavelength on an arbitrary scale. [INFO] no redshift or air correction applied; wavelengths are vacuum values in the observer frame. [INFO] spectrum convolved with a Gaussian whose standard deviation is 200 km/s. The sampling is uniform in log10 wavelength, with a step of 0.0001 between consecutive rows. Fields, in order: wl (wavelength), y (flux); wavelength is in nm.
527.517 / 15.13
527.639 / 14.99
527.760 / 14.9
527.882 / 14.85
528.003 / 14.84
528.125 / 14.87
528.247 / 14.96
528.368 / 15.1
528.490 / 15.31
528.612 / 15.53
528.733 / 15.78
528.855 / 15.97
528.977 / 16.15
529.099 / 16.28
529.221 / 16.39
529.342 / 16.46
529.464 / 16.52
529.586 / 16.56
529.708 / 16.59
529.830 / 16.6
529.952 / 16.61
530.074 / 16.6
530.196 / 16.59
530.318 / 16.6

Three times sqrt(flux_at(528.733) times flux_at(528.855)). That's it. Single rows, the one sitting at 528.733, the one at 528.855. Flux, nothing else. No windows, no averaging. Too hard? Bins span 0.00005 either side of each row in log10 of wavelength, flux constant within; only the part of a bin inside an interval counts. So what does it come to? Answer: 47.6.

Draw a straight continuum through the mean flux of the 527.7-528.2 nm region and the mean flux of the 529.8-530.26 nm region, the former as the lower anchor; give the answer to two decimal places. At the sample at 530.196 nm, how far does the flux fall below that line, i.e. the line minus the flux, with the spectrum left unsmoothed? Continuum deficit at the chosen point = 0.16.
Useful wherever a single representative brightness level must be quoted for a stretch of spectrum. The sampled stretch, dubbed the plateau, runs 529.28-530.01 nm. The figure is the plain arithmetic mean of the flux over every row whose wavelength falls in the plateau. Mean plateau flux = 16.6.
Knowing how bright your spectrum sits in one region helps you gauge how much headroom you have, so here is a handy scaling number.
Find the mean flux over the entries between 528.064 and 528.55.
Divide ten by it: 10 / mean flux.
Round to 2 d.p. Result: 0.66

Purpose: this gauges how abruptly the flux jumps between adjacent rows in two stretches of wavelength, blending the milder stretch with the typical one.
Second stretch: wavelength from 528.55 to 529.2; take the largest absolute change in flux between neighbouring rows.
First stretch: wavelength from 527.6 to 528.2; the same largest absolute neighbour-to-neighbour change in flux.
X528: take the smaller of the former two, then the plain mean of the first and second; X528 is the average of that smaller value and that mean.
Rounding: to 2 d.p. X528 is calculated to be 0.13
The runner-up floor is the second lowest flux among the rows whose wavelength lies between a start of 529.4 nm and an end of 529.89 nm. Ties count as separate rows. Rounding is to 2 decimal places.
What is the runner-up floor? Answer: 16.56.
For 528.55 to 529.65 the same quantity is 15.78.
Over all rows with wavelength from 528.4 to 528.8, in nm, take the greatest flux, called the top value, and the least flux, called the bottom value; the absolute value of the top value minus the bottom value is 0.47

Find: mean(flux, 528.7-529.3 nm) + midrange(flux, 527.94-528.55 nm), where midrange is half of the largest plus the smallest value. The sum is 31.2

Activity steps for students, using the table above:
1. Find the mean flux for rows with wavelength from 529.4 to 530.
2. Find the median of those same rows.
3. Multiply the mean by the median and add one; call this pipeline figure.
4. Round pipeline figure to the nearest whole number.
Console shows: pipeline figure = 276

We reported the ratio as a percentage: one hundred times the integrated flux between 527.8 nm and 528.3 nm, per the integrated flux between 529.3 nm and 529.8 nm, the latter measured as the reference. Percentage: 90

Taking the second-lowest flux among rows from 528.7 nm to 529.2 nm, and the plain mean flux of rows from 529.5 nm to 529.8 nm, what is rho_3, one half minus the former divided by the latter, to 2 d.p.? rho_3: -0.46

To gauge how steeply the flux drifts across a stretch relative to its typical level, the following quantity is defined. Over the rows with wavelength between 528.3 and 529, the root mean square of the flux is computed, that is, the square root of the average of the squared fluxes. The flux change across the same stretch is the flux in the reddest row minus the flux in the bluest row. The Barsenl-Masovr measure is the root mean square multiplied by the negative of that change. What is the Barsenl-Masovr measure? -16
